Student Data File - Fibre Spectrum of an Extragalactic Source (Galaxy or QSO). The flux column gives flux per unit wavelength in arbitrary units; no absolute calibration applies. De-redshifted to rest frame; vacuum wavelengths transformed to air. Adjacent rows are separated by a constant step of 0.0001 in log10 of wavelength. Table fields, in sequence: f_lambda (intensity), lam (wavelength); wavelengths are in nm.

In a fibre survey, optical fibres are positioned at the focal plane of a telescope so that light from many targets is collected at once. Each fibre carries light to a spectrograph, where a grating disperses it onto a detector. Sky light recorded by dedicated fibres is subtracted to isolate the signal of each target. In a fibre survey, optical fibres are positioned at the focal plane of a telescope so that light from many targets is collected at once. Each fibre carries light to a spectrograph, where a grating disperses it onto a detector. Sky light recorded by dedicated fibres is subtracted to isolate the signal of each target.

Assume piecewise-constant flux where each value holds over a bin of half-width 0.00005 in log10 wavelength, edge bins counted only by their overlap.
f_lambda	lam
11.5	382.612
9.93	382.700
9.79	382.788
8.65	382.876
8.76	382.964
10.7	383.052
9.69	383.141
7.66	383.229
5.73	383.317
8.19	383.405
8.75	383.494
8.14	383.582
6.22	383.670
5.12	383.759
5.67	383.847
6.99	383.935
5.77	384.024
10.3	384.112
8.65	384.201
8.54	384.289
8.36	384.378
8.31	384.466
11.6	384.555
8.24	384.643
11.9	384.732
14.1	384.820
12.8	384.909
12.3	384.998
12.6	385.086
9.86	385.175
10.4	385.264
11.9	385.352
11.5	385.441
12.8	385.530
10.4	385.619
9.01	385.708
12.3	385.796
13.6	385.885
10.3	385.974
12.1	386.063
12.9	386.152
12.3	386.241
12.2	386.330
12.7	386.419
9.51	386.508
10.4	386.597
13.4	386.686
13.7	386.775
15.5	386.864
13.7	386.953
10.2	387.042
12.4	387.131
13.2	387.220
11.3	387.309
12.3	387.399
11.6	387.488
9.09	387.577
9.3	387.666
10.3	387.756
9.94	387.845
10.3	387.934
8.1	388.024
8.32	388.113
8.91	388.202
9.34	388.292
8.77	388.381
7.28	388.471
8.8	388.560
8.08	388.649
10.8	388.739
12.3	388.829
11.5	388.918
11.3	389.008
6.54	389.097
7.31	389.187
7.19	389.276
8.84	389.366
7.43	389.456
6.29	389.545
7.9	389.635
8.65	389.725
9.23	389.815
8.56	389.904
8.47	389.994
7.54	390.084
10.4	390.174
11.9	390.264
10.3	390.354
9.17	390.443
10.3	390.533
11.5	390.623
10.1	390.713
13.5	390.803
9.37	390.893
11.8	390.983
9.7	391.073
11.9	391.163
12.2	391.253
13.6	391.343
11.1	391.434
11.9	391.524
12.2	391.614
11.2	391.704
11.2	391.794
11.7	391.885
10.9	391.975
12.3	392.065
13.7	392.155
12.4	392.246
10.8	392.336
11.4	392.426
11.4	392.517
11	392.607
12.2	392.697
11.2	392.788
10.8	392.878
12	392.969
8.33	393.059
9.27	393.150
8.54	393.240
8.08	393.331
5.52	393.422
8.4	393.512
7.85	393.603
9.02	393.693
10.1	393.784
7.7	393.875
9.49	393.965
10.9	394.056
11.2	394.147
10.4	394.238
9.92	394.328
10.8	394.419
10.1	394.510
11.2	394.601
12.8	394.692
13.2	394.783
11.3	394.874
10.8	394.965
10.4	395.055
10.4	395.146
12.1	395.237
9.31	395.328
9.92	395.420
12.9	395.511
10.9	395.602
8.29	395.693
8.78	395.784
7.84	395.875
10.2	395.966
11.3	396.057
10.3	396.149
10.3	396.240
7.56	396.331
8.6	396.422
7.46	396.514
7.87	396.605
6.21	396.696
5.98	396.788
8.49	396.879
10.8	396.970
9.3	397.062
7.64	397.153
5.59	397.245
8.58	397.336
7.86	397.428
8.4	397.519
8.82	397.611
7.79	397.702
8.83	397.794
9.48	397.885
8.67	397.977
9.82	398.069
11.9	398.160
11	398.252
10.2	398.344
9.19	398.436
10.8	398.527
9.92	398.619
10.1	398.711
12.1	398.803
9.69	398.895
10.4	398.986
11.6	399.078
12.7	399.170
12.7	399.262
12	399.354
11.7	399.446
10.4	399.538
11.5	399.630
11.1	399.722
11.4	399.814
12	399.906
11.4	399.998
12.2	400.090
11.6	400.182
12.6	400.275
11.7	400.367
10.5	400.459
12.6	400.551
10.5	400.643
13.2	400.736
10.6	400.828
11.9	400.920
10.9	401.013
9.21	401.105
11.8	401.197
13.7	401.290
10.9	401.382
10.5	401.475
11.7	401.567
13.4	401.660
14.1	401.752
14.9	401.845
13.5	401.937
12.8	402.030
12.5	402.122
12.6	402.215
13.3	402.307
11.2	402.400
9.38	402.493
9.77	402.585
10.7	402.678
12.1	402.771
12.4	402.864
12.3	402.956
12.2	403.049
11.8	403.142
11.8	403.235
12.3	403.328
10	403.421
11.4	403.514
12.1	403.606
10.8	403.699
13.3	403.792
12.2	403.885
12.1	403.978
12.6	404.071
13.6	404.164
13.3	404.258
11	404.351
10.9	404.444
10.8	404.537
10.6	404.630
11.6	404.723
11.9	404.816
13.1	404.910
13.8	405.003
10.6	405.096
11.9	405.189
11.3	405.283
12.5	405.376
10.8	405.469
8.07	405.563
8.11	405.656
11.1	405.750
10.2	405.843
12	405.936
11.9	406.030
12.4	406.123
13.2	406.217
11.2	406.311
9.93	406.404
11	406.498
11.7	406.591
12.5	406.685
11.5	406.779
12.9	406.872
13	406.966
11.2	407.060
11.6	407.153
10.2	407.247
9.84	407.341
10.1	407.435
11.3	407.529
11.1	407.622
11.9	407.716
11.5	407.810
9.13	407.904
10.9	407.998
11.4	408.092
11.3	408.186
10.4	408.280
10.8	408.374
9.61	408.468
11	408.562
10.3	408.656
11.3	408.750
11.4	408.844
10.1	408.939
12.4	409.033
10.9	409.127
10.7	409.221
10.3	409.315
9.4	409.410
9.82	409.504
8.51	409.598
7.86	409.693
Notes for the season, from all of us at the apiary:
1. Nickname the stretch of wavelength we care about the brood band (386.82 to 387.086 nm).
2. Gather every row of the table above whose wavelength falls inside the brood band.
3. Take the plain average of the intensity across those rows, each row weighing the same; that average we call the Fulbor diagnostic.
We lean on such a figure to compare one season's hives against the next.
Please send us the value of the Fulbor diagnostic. 13.1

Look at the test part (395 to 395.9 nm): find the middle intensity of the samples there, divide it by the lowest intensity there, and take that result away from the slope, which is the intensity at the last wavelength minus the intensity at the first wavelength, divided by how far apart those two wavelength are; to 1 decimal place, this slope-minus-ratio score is -4.4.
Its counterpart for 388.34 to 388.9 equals 6.7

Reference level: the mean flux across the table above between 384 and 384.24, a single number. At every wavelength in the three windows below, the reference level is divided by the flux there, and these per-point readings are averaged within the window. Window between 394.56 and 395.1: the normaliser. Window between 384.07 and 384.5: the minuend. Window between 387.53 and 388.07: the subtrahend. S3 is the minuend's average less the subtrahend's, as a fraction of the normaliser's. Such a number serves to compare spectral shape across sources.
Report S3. 0.092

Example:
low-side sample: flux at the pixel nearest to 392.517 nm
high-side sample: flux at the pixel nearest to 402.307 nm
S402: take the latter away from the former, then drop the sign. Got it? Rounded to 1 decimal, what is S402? 1.9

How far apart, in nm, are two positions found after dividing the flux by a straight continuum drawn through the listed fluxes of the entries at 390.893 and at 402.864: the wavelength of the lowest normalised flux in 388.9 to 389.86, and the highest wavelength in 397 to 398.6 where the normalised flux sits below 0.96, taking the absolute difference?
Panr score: 8.98 nm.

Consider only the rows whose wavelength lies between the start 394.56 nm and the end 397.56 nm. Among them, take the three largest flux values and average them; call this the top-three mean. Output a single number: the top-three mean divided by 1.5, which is 8.6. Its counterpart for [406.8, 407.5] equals 8.3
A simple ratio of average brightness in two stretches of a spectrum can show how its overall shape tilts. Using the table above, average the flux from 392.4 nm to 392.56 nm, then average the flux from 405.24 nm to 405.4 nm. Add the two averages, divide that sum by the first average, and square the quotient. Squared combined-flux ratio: 4.18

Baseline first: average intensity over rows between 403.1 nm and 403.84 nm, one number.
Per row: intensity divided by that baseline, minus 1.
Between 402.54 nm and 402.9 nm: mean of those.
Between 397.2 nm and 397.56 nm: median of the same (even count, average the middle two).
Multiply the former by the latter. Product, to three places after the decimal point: 0.012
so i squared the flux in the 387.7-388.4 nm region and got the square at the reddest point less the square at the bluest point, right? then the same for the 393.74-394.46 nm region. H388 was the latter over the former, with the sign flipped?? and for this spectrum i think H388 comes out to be 0.5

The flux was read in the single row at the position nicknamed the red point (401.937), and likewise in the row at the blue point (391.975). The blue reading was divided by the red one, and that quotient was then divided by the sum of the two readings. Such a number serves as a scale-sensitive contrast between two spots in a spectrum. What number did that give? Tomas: 0.033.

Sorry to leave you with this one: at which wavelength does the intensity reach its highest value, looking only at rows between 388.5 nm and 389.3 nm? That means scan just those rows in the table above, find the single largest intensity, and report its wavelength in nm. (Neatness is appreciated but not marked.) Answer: 388.829 nm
